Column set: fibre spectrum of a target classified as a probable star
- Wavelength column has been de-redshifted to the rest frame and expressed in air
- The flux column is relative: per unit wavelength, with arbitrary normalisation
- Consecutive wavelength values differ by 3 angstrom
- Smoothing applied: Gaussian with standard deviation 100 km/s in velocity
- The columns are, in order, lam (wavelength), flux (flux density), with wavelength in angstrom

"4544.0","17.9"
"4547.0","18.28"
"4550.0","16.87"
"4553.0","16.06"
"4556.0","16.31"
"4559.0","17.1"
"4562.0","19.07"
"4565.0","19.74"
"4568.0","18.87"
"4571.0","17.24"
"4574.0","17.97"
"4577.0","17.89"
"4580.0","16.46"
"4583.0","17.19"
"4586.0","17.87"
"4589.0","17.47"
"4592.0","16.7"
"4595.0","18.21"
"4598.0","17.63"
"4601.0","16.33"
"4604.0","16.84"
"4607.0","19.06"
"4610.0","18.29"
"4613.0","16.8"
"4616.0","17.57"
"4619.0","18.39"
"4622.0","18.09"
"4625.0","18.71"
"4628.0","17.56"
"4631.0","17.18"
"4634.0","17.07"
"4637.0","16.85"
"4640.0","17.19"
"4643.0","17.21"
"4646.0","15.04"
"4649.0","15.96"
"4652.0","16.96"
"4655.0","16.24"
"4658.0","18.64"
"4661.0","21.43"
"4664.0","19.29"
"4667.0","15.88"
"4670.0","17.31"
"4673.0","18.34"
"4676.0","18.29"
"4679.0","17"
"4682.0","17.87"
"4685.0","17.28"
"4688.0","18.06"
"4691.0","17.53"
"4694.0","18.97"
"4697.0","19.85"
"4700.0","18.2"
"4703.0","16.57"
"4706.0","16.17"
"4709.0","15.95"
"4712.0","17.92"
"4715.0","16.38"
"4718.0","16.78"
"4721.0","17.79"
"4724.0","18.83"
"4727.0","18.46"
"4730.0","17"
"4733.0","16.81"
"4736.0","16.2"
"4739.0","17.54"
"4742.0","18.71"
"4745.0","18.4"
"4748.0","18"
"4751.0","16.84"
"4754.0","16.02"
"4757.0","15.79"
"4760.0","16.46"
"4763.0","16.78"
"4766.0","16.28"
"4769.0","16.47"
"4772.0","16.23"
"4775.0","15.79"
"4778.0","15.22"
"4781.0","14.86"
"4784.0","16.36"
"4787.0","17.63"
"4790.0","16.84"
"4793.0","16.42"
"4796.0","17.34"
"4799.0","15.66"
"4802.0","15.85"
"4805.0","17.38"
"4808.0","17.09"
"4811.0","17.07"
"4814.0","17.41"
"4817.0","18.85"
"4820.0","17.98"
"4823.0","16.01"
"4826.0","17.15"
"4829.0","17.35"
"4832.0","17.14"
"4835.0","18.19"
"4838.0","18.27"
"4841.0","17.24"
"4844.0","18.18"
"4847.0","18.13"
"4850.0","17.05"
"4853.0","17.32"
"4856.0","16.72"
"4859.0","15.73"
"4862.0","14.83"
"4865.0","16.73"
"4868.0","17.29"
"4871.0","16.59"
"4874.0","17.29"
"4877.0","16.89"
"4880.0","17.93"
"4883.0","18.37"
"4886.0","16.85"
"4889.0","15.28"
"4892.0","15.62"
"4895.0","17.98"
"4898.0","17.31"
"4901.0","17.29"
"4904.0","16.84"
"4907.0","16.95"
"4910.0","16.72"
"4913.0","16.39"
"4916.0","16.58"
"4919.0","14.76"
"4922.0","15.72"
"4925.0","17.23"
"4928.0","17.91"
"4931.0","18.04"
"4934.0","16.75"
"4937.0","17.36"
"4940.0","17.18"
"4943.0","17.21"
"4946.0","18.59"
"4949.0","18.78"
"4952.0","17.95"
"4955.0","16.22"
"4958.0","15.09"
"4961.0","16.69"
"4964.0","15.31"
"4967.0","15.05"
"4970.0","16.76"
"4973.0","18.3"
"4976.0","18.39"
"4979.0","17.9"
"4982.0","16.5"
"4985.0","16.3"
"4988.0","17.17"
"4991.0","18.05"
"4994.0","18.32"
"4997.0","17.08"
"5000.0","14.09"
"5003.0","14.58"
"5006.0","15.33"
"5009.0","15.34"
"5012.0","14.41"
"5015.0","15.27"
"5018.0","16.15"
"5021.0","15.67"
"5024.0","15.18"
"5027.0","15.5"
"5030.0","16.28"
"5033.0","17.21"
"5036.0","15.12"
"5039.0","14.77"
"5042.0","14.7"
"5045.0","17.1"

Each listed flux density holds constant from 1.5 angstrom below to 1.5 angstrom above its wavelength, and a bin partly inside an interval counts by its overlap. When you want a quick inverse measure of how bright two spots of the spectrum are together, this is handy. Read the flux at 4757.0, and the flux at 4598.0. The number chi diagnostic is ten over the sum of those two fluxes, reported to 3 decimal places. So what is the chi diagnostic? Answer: 0.299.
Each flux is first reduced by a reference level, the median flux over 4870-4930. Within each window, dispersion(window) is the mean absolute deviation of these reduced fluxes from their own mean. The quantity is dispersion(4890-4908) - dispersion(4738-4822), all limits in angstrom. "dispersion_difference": -0.3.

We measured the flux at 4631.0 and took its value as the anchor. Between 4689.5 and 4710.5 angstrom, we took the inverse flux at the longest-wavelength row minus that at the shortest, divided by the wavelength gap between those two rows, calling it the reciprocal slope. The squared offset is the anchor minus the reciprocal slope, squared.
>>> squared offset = 295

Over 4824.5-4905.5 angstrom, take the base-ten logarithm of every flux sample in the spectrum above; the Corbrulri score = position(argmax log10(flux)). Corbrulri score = 4883.0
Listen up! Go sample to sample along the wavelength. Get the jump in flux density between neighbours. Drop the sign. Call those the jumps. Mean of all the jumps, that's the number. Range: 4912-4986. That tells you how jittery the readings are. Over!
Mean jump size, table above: 0.89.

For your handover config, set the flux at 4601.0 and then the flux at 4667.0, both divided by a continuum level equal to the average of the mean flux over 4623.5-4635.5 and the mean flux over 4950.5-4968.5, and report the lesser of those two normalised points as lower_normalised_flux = 0.94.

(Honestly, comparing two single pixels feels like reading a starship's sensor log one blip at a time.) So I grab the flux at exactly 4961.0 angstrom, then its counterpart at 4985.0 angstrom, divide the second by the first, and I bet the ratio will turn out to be 0.98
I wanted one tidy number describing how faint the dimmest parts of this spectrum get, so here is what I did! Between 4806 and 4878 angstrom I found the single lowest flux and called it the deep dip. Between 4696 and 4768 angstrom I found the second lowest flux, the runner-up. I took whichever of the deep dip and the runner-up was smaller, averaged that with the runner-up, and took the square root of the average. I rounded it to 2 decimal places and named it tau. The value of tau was 3.92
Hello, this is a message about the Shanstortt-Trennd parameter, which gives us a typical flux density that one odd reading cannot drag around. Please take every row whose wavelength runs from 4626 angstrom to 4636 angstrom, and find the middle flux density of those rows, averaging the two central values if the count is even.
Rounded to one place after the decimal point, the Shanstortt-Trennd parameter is 17.2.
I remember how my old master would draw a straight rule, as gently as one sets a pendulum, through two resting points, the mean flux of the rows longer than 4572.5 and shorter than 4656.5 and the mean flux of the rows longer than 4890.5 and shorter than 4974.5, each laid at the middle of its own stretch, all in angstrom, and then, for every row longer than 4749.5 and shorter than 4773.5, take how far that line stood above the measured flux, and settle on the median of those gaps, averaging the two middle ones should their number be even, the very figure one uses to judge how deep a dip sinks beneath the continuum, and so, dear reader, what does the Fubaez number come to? 0.7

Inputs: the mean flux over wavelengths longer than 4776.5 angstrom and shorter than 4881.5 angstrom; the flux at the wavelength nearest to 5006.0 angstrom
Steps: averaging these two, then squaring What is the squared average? 261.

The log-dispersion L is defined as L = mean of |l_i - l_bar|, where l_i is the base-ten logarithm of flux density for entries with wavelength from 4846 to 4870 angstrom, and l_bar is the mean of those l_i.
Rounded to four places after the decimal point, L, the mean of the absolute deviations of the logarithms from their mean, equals 0.0193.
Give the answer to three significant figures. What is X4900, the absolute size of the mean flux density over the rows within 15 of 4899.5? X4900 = 16.7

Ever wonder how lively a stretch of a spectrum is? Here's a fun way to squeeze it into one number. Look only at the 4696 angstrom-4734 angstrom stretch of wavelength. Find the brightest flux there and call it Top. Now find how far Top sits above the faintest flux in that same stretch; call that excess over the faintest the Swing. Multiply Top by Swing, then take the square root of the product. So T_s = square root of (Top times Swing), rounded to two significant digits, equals 8.8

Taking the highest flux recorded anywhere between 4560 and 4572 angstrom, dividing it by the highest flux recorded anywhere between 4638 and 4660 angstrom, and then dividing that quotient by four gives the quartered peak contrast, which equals 0.265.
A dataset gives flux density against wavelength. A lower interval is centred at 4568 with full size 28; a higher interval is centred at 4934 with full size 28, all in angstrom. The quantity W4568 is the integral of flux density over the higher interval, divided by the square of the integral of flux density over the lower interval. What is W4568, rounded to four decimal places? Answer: 0.0020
